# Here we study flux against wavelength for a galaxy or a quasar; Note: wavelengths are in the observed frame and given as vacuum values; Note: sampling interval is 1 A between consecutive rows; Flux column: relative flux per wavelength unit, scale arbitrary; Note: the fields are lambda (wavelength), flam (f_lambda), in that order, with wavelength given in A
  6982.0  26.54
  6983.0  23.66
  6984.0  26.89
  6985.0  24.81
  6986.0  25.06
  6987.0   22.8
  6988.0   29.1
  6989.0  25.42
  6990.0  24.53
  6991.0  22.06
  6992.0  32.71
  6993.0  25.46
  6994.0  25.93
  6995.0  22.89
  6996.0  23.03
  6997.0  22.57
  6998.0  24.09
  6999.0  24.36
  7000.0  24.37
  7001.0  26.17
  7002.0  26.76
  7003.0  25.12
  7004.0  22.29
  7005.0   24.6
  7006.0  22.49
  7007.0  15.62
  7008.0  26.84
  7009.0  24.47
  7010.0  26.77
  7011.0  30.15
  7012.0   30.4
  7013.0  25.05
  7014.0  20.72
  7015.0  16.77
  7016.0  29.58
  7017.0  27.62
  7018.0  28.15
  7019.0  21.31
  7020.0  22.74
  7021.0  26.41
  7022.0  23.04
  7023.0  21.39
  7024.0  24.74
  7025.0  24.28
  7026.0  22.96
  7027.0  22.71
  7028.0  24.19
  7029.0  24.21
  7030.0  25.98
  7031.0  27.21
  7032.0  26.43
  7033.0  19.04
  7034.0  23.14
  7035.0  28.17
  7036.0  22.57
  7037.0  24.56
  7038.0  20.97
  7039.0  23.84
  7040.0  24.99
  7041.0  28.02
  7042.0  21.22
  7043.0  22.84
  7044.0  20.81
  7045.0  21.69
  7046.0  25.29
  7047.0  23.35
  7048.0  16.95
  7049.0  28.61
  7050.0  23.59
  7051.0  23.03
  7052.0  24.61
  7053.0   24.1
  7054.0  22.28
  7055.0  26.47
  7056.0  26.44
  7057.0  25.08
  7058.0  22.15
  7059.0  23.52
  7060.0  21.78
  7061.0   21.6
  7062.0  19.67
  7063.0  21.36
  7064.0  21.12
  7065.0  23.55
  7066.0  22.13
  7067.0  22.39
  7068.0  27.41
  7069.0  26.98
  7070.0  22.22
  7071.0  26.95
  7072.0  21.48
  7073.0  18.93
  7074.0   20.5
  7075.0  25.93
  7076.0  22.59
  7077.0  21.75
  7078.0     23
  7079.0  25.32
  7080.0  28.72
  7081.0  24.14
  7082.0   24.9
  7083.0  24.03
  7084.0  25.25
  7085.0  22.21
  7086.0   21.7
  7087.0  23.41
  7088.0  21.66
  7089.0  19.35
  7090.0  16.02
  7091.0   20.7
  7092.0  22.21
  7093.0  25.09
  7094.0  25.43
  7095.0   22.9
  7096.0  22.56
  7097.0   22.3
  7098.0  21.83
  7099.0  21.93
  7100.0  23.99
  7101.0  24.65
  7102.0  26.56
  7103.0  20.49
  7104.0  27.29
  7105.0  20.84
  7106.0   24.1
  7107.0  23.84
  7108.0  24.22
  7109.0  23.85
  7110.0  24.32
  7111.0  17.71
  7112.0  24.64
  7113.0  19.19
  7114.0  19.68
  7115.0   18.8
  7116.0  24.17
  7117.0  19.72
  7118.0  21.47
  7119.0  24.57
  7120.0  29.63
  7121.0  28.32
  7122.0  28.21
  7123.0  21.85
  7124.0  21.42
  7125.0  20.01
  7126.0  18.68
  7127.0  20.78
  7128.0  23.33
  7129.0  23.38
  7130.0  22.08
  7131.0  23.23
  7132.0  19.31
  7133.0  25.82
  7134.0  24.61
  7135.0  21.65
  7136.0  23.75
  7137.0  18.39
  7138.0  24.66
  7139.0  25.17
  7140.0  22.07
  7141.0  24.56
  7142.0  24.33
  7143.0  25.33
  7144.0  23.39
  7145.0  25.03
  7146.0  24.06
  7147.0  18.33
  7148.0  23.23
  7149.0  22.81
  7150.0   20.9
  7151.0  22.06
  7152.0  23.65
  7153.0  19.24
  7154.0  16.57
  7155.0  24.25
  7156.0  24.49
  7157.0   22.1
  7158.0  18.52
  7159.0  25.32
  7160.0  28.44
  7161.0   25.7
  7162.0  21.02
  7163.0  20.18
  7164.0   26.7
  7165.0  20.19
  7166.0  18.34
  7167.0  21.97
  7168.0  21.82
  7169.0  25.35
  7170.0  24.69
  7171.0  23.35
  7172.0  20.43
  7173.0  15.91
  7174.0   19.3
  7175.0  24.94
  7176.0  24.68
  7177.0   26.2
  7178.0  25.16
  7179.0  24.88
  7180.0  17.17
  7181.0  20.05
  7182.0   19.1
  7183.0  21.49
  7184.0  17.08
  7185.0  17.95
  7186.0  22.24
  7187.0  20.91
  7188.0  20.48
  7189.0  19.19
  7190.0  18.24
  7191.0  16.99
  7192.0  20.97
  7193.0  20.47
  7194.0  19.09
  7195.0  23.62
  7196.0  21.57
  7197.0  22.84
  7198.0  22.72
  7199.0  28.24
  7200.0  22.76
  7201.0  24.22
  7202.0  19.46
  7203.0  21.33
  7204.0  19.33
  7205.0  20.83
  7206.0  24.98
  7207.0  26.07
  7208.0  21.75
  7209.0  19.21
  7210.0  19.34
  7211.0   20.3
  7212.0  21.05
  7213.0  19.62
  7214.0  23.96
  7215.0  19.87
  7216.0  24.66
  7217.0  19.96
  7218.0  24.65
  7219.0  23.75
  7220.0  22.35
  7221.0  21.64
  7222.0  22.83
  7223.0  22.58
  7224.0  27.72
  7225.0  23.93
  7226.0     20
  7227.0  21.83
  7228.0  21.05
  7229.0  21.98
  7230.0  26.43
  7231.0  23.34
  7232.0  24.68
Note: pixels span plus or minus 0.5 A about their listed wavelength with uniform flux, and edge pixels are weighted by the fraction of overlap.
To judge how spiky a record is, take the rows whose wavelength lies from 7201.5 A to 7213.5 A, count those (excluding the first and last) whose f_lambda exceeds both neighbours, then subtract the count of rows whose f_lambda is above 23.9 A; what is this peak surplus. 1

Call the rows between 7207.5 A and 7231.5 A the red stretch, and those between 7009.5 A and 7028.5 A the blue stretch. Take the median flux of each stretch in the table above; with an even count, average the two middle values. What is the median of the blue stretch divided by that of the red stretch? 1.108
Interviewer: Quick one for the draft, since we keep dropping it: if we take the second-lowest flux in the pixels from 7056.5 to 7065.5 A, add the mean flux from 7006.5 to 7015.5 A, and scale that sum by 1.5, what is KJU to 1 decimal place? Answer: 67.8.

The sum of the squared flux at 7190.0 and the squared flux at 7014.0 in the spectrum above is 762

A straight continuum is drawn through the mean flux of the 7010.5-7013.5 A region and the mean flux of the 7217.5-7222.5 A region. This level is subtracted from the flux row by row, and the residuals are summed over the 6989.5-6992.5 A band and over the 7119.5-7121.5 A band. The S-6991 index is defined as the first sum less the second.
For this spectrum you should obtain -15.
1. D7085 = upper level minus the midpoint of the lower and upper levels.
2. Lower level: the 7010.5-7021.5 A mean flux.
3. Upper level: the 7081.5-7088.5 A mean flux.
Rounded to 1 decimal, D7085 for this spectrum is -1.0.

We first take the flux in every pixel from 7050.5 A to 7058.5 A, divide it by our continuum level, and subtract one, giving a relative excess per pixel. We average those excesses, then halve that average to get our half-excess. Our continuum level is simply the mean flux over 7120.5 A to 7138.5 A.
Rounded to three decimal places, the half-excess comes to 0.033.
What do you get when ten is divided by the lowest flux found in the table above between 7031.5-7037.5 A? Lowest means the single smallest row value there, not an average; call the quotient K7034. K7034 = 0.525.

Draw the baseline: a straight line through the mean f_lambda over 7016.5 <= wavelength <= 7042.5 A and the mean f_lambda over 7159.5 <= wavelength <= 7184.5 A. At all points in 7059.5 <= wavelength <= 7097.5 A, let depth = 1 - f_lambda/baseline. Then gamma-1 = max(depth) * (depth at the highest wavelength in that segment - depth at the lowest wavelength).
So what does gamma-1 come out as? -0.014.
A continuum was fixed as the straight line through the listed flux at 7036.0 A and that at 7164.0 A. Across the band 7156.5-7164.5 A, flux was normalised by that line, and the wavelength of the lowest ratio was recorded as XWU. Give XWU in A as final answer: 7158.0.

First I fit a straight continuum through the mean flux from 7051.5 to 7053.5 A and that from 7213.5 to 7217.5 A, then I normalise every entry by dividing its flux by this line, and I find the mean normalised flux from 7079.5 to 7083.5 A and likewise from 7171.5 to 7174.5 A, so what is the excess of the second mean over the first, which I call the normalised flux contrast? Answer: -0.25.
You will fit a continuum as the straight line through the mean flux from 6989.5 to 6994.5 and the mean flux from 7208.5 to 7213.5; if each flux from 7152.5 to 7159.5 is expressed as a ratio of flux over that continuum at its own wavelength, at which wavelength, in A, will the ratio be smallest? 7154.0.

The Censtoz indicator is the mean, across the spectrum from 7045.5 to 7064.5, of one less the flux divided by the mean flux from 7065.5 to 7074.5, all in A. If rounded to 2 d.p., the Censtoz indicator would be 0.00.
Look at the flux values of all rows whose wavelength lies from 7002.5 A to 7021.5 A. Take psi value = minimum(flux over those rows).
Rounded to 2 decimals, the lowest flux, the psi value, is 15.62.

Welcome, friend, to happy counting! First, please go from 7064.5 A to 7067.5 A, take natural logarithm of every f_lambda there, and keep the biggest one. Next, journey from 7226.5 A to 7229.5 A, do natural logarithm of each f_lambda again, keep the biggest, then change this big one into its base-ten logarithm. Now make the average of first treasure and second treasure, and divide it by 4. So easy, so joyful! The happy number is 0.456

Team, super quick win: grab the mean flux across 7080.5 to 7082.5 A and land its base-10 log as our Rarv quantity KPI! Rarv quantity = 1.39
